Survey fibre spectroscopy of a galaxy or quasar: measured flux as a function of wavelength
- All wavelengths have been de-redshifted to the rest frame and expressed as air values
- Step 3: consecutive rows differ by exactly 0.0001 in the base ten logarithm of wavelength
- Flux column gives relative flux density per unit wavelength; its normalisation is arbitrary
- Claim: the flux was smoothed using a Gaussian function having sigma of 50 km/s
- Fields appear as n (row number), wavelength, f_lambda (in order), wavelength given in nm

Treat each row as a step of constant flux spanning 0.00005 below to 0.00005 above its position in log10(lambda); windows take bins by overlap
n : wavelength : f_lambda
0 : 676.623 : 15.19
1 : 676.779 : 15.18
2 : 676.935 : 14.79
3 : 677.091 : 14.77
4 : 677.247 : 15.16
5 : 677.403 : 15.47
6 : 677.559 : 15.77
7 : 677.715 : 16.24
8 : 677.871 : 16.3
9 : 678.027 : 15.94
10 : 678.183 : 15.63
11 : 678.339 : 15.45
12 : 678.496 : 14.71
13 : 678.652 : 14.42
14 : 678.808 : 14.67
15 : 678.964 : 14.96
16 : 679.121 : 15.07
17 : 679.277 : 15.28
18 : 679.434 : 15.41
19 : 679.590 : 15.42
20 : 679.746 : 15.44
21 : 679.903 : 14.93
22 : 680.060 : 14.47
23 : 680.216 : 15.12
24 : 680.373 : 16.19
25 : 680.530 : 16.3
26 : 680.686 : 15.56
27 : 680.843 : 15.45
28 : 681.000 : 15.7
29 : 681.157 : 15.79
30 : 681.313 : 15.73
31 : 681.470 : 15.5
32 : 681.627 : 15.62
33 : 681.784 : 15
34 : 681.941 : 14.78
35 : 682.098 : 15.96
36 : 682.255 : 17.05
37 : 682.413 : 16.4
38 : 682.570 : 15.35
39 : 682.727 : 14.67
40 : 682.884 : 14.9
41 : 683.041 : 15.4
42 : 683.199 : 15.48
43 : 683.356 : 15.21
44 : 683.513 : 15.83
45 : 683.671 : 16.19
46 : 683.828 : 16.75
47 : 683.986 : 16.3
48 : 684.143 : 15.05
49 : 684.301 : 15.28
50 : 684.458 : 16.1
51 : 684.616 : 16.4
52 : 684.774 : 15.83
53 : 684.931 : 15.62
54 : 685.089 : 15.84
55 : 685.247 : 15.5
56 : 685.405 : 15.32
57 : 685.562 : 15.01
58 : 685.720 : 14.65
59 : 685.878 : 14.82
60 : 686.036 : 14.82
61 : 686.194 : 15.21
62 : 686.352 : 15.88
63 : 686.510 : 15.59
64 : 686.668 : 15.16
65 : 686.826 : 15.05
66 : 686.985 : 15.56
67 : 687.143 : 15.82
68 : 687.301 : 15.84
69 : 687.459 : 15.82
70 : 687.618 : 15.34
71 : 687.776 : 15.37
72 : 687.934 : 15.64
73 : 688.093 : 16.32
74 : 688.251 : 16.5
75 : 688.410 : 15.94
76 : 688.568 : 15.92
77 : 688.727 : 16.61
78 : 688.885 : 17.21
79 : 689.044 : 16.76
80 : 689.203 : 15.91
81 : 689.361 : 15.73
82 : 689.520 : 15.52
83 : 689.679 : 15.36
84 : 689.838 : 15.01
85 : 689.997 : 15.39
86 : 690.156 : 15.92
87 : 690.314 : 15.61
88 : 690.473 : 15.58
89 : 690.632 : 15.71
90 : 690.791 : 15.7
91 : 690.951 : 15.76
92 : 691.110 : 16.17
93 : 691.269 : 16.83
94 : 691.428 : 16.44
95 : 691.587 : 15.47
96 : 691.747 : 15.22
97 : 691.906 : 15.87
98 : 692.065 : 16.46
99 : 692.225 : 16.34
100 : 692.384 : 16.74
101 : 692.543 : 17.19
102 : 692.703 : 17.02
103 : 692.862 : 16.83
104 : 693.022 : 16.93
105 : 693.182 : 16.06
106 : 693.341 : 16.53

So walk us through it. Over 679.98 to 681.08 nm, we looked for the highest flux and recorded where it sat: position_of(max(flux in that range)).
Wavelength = 680.530 nm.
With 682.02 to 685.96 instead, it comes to 682.255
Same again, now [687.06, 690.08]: 688.885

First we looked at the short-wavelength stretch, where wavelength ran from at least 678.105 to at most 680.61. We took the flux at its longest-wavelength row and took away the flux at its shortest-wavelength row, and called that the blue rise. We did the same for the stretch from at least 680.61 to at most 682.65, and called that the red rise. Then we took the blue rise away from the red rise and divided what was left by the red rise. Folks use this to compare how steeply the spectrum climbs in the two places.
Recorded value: 4.2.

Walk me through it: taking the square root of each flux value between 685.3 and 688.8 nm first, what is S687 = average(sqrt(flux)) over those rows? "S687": 3.94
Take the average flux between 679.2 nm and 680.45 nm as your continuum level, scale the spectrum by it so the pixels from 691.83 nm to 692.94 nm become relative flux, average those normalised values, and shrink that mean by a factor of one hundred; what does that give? 0.0109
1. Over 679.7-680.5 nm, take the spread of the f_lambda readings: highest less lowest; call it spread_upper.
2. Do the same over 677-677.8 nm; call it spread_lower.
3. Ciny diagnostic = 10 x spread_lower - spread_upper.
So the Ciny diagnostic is 13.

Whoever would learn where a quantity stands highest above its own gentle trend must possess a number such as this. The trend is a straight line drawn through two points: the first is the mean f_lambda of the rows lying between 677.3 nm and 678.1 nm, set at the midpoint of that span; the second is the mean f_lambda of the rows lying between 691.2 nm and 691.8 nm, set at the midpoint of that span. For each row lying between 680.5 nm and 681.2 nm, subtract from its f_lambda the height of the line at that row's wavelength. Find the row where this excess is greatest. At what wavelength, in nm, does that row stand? 680.530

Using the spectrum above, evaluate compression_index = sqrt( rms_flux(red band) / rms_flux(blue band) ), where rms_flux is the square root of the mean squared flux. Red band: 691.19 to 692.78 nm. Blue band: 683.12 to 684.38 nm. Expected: 1.019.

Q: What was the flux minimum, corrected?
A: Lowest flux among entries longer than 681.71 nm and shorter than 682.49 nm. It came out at 14.78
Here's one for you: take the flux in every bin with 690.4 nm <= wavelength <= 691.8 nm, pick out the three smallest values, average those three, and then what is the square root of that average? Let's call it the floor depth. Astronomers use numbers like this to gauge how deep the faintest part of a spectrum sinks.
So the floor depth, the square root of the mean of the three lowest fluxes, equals 3.93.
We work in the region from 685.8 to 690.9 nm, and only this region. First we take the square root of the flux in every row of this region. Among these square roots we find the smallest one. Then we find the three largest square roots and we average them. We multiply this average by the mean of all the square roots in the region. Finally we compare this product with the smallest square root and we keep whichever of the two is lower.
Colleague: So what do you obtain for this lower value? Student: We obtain 3.85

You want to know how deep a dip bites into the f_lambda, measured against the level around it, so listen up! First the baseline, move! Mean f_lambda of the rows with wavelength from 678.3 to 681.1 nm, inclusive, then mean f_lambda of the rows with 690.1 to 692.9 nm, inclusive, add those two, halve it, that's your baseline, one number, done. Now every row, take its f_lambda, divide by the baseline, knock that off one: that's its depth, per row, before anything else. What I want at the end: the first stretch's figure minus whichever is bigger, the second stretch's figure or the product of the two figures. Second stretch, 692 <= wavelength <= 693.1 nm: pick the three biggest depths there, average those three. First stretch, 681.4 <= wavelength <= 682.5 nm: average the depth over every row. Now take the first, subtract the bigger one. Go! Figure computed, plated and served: -0.004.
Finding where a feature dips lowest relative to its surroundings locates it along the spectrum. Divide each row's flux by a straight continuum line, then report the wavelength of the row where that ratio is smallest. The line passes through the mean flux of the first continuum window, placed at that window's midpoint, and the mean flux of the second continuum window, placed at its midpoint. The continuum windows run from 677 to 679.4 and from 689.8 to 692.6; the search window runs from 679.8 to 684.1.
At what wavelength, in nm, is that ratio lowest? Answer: 680.060 nm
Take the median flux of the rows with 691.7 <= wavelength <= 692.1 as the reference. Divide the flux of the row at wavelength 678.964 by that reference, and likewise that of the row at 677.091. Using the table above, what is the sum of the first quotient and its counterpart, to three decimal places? 1.873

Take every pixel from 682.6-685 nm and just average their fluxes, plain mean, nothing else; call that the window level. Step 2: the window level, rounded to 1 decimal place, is 15.7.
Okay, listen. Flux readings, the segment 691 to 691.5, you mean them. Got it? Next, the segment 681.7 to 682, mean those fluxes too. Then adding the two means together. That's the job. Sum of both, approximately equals 31.4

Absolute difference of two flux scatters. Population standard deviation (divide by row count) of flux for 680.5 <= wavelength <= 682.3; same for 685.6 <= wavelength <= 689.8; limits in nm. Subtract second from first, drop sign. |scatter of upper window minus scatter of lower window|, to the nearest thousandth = 0.048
